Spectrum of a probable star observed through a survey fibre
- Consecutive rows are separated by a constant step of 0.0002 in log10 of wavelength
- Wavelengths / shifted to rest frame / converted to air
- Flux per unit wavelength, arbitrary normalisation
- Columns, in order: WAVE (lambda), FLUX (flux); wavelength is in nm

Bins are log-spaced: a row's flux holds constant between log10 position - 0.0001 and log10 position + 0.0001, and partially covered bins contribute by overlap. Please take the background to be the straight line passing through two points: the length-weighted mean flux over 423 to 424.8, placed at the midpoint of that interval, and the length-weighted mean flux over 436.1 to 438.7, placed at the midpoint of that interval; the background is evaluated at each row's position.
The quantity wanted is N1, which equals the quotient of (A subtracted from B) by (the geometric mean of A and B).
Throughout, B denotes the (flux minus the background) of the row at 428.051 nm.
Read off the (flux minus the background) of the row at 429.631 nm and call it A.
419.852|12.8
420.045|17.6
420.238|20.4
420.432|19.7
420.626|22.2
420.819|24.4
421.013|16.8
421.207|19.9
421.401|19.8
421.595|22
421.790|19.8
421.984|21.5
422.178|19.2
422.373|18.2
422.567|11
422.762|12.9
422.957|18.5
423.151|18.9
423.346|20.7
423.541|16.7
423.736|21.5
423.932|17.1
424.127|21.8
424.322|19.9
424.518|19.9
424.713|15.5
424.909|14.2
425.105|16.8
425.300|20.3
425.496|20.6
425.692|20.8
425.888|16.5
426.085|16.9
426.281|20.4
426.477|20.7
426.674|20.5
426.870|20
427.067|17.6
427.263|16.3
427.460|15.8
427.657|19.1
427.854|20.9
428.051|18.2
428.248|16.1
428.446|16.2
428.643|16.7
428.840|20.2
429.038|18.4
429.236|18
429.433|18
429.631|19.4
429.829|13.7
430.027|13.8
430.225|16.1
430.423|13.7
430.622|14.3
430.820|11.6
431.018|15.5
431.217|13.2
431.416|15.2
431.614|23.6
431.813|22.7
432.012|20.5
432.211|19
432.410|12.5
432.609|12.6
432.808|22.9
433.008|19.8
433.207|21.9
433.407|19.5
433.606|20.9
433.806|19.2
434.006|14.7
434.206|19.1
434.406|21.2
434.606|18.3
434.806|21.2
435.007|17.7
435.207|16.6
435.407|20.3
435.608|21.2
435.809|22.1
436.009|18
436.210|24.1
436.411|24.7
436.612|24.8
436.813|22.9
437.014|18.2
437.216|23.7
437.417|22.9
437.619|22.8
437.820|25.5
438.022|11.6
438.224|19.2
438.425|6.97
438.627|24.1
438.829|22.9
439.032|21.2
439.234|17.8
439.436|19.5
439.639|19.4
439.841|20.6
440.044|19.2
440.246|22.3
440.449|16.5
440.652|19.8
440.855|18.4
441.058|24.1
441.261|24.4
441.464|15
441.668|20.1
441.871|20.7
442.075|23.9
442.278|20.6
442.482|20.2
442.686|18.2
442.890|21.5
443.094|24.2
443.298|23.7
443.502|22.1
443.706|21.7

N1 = -1.2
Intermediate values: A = 0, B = -1.4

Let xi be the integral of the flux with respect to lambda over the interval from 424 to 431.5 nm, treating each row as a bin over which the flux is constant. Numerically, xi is 131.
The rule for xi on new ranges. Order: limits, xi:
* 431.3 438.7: 146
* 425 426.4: 26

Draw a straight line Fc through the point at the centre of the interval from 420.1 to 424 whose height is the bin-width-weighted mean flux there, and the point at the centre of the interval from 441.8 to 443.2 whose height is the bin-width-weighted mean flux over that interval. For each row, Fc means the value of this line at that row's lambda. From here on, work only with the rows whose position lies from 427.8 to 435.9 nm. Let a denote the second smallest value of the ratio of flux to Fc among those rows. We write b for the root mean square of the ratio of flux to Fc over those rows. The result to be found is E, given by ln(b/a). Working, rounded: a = 0.62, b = 0.90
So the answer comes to 0.38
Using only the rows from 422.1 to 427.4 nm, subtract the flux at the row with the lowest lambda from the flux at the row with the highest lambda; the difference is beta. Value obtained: -2.9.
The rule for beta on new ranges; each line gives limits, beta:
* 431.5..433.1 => -3.8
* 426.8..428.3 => -3.9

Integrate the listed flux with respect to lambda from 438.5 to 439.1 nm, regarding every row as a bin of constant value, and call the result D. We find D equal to 13.3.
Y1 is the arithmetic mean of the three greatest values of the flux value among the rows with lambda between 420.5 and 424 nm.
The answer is 22.9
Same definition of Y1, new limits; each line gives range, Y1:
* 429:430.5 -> 18.6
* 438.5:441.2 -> 23.7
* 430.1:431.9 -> 20.8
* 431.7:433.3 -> 22.5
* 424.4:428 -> 20.8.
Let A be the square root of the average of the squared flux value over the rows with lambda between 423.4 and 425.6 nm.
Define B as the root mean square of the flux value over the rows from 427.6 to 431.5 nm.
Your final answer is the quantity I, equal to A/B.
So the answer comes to 1.13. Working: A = 18.7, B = 16.6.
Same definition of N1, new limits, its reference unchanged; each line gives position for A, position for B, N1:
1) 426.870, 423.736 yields 1.7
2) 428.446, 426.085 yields 0.3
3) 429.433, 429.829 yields -1.3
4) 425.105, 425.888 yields -0.1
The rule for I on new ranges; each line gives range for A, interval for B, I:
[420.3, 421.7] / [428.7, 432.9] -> 1.20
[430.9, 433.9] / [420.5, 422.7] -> 0.96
